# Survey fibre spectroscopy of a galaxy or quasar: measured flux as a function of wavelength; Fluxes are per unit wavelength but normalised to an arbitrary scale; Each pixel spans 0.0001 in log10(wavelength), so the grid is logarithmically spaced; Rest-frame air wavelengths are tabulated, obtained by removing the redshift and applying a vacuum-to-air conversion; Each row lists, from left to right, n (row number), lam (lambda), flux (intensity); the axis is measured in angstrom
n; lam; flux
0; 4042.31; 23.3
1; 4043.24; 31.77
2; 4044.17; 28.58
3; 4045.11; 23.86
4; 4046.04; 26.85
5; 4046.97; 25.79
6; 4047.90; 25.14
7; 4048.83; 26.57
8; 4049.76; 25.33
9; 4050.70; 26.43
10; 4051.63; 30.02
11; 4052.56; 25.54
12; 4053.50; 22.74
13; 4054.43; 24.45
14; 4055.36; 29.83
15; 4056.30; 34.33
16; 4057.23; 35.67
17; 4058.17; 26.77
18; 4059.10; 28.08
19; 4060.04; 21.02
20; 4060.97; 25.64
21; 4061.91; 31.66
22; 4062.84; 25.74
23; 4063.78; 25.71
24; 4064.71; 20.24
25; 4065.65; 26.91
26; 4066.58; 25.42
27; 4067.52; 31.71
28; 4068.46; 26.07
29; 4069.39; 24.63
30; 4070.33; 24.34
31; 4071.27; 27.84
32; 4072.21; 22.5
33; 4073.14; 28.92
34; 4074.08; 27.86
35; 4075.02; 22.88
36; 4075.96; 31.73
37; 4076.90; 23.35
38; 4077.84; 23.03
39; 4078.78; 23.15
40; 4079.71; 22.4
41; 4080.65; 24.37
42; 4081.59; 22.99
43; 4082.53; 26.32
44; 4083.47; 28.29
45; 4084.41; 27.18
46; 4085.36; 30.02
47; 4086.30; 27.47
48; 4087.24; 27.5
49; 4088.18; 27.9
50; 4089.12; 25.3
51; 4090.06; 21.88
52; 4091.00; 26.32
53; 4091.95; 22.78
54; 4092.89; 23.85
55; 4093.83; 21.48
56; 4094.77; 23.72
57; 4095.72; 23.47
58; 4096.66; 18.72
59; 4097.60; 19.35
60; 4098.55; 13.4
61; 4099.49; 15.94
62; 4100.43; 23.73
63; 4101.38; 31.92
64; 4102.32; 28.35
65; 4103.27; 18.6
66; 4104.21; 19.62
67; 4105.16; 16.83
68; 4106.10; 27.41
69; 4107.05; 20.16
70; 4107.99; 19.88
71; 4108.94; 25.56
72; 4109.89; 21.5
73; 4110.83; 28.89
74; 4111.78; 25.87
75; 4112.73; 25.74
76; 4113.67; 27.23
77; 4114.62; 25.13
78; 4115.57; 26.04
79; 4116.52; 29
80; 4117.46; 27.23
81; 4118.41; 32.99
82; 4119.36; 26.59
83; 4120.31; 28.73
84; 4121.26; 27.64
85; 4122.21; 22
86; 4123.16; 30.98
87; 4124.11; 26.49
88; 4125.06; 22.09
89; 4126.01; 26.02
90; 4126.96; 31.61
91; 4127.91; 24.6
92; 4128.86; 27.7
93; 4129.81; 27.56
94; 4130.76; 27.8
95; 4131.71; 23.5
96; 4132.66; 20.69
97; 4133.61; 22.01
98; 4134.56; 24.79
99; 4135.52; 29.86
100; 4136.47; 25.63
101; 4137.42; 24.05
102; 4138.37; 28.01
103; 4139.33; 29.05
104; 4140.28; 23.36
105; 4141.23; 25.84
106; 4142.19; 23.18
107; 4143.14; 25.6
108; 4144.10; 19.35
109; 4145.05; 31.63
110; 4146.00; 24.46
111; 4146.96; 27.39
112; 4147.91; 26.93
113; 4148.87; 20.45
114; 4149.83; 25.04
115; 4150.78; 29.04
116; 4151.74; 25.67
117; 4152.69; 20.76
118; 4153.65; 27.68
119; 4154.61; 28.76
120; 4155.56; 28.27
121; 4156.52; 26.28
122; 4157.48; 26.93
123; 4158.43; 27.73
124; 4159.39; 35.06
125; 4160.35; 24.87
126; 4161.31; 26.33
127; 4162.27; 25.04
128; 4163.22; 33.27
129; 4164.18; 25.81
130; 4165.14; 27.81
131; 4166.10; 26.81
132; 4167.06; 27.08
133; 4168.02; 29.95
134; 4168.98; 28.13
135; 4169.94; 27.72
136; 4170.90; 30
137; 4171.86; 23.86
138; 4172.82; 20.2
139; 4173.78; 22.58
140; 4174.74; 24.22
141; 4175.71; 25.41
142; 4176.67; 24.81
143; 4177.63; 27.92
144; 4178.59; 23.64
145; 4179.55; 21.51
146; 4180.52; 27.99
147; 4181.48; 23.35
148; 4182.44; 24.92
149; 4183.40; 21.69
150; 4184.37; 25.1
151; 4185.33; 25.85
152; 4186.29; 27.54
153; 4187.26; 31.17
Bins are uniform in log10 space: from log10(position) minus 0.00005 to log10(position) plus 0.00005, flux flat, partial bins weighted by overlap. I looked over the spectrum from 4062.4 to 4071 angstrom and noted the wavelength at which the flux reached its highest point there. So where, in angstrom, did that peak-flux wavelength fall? 4067.52 angstrom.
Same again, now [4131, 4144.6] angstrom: 4135.52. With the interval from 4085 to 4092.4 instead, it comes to 4085.36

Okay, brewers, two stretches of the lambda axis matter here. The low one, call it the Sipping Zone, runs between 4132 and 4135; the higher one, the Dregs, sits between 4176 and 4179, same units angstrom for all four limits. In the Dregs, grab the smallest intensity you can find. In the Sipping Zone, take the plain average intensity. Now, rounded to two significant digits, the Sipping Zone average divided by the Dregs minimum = 0.95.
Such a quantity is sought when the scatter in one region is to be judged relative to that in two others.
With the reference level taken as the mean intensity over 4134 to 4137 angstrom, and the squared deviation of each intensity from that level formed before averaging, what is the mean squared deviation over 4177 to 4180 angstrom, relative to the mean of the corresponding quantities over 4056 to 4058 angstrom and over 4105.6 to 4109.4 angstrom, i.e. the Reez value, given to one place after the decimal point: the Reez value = 0.3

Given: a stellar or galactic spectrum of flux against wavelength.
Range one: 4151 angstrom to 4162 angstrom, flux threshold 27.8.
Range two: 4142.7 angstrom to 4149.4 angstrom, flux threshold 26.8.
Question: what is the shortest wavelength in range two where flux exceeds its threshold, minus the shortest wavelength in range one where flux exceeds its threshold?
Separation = -9.6 angstrom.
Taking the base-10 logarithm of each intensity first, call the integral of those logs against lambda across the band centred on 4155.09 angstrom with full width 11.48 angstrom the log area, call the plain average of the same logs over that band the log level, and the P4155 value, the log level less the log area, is -15.0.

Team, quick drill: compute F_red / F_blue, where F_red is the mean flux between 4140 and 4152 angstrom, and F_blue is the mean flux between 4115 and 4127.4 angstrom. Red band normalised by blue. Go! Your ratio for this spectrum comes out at 0.92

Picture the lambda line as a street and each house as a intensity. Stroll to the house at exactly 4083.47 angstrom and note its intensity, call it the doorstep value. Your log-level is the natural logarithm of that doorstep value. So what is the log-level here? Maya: 3.34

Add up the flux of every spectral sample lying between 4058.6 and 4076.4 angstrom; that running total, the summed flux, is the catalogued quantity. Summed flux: 499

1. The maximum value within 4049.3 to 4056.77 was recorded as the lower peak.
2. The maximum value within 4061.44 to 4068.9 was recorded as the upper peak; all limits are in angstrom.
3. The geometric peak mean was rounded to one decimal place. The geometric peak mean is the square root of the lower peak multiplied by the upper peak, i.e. 33.0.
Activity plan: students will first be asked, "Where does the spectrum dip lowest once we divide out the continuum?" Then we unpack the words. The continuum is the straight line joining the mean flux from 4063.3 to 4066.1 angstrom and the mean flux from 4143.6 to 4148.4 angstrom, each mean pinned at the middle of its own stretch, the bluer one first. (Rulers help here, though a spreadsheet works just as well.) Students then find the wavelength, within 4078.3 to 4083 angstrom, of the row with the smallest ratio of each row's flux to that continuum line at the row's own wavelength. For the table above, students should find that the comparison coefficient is 4079.71 angstrom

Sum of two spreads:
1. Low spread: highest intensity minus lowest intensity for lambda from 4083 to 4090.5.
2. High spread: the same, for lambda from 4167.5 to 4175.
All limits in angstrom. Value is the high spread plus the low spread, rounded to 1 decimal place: 17.9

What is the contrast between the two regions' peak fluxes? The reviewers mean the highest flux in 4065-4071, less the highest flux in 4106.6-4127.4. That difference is -1.3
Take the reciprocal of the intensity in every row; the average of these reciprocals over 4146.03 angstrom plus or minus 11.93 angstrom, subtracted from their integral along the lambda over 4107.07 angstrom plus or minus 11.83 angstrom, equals 1.01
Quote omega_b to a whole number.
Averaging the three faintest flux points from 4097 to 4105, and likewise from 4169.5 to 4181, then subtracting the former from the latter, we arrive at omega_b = 5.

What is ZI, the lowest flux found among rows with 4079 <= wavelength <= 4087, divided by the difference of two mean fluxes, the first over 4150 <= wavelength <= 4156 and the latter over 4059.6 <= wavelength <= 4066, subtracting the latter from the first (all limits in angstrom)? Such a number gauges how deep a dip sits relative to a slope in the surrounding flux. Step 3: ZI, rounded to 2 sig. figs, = 16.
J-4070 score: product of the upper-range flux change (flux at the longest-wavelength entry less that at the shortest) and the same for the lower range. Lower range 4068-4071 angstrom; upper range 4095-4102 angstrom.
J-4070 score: -15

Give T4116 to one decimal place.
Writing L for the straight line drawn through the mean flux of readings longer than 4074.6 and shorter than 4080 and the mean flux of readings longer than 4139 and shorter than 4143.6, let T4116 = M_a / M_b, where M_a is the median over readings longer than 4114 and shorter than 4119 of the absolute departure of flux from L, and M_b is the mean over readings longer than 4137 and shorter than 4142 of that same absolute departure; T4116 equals 1.1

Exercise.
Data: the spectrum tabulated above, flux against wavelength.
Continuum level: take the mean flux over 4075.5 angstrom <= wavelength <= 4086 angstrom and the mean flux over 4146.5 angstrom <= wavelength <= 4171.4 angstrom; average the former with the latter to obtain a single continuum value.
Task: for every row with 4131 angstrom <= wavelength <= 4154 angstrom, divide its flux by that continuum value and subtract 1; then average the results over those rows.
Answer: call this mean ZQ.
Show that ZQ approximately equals -0.05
